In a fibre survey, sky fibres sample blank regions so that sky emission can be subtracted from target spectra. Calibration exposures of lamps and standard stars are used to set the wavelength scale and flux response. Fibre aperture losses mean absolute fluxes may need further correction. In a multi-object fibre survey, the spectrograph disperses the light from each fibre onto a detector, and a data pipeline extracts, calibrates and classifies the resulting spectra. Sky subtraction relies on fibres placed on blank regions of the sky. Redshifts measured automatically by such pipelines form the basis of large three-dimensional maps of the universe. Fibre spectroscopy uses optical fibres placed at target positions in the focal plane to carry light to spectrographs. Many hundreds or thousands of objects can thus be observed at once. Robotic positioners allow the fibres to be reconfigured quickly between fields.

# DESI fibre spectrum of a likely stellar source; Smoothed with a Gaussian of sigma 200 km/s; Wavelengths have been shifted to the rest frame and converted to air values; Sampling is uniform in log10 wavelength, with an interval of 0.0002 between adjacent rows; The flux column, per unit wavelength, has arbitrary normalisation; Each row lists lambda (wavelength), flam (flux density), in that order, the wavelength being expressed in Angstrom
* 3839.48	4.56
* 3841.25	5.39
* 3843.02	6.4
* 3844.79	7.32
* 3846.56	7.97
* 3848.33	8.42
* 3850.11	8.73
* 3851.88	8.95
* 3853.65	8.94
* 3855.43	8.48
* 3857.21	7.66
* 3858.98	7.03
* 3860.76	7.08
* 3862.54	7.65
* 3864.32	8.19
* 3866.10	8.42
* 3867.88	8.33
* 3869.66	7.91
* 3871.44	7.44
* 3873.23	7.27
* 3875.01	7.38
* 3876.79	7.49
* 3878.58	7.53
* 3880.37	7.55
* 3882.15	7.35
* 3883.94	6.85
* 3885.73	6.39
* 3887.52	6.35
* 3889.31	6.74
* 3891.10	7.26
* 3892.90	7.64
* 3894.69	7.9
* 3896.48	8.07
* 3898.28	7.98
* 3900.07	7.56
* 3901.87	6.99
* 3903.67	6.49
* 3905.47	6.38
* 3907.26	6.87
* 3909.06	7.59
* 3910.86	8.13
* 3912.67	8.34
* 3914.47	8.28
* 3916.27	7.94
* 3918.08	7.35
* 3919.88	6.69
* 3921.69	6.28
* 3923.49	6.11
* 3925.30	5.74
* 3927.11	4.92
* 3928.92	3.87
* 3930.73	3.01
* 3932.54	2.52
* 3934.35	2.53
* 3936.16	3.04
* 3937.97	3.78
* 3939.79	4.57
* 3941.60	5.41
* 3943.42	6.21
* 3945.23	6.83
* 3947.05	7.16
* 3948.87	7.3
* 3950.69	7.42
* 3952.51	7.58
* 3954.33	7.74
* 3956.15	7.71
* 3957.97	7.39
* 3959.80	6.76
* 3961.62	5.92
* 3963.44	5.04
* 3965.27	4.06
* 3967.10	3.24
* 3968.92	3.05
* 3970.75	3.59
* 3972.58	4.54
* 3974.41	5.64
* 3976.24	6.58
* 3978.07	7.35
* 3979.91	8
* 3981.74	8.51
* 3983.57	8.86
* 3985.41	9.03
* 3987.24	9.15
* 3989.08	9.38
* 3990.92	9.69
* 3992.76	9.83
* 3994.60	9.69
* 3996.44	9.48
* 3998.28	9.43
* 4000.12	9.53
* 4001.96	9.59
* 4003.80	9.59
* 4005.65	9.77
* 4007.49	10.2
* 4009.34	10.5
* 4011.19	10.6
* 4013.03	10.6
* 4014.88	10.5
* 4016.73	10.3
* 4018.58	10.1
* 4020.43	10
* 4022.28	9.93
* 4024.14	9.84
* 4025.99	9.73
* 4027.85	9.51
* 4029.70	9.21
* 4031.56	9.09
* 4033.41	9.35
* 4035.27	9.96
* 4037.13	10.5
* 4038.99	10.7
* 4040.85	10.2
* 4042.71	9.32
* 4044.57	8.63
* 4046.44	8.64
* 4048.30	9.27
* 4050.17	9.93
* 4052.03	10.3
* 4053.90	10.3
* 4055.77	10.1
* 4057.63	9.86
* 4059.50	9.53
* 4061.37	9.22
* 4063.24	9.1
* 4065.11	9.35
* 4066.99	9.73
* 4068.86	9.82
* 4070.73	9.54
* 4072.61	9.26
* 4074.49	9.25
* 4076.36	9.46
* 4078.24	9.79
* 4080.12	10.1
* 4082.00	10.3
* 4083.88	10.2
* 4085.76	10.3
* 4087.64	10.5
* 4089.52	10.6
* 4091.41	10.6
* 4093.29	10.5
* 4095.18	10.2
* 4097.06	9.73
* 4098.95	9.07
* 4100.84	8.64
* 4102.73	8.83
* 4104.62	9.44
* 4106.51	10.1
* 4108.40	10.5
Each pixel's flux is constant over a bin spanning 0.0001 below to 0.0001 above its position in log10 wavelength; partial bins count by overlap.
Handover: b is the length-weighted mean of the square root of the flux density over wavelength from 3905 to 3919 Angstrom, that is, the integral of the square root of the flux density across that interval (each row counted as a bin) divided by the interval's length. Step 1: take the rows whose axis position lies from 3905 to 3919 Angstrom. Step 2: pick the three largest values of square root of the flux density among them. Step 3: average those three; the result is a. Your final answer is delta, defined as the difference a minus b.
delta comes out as 0.11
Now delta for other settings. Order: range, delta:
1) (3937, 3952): 0.24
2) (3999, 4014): 0.08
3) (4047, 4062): 0.07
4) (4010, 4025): 0.05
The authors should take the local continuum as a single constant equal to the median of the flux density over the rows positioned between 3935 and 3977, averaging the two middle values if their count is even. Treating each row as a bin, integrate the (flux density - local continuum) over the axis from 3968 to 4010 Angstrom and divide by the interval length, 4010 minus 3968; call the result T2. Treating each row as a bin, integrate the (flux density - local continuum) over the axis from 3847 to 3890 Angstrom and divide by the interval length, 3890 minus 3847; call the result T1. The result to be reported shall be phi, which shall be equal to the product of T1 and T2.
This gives 4.2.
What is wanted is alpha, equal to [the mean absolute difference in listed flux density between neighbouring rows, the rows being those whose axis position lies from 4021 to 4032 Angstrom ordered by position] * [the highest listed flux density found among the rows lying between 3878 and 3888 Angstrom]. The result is 1.3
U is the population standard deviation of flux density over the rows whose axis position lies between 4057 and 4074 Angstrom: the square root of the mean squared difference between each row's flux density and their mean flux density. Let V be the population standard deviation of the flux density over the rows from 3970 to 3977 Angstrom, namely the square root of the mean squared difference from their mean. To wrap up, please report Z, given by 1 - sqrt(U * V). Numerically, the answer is 0.5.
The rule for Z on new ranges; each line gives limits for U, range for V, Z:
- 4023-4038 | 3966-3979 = 0.2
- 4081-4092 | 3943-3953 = 0.7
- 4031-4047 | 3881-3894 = 0.4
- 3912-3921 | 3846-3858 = 0.5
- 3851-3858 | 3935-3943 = 0.3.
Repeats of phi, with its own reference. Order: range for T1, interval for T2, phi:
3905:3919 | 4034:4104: 6.6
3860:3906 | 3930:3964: -0.3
